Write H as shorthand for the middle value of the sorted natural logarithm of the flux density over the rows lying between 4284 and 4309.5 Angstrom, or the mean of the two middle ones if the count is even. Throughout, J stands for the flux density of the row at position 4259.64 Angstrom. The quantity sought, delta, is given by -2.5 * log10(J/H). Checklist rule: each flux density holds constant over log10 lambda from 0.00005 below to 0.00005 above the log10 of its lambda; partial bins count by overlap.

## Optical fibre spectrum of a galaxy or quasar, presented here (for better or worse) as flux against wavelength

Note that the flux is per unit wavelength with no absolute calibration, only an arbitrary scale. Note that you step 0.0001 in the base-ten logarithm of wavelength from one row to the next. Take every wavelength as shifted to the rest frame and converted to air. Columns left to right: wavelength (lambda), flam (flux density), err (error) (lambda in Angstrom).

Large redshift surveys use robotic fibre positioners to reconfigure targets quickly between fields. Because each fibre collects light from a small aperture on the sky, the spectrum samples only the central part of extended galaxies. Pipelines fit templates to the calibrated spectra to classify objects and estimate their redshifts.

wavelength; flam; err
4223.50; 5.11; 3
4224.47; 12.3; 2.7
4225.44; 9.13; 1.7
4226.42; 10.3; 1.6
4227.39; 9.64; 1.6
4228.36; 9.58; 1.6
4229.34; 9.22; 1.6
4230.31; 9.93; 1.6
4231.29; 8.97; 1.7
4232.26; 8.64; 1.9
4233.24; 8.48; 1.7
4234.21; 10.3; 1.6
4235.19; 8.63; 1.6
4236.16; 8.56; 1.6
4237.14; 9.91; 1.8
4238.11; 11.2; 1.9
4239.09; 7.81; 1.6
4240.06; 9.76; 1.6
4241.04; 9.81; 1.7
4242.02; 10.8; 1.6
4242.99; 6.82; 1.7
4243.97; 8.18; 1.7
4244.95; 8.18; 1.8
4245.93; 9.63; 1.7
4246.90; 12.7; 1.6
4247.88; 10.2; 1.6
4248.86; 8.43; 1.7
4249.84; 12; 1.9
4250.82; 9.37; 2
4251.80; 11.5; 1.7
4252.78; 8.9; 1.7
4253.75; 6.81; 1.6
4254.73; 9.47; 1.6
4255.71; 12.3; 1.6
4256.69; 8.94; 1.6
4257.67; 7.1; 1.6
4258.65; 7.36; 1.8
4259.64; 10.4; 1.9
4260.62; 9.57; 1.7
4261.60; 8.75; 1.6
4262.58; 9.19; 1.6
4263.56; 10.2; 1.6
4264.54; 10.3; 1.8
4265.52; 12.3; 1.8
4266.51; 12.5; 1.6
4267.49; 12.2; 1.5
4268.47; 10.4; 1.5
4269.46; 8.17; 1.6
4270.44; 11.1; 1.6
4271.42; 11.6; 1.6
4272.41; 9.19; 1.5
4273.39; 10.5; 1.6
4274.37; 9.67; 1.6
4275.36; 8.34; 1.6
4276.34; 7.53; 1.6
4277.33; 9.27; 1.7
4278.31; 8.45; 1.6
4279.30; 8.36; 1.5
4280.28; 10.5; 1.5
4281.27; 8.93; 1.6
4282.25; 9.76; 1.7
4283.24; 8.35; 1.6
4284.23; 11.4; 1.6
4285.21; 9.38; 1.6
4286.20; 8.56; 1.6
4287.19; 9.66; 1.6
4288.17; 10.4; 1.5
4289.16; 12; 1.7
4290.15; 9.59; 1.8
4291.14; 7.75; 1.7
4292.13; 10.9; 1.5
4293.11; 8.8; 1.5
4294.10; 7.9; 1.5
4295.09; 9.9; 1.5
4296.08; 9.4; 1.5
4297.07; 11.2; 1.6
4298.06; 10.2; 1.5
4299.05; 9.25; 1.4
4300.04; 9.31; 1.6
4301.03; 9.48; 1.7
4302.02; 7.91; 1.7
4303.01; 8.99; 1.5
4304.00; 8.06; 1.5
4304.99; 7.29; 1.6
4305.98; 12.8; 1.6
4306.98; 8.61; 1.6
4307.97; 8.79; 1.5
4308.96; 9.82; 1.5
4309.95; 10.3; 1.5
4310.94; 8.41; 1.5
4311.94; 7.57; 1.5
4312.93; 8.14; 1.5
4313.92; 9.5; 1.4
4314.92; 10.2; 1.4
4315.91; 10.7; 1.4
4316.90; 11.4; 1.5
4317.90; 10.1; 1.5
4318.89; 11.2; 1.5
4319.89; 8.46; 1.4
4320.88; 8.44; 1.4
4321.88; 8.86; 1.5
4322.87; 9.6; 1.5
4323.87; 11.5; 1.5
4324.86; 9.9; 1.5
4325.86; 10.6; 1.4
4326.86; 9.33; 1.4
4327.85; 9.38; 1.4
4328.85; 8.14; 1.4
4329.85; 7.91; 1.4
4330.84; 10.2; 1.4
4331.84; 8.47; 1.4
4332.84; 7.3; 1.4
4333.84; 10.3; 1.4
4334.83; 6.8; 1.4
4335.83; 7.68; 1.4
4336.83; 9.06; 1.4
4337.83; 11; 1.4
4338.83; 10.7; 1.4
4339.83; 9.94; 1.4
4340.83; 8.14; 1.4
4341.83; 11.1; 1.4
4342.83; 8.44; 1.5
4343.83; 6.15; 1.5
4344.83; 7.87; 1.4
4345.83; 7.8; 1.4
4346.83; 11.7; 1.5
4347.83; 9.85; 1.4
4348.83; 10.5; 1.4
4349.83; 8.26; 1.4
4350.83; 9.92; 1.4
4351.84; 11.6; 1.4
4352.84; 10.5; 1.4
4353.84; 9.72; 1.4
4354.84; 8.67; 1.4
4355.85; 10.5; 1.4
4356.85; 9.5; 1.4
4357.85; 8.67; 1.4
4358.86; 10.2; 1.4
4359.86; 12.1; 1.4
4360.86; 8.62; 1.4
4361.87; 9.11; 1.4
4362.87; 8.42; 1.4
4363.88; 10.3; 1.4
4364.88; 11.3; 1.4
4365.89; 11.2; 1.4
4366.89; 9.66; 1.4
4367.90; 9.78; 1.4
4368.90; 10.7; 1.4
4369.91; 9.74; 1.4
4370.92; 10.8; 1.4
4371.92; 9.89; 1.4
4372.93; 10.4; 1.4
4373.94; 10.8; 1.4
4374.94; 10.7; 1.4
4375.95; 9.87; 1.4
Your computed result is -1.67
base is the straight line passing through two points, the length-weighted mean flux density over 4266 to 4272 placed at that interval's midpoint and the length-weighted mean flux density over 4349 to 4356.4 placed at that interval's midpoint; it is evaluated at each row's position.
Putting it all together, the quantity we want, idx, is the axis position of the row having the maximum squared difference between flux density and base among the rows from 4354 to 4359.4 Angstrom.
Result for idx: 4354.84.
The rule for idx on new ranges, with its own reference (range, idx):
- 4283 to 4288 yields 4283.24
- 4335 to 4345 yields 4343.83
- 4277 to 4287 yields 4279.30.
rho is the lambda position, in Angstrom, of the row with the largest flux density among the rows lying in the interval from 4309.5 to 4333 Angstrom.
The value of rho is 4323.87 Angstrom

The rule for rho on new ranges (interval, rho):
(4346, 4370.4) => 4359.86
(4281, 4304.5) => 4289.16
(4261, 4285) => 4266.51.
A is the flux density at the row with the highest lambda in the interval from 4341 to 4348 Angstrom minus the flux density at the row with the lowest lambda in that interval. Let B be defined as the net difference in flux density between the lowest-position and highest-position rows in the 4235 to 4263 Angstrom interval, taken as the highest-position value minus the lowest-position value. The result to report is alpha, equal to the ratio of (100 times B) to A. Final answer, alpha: -45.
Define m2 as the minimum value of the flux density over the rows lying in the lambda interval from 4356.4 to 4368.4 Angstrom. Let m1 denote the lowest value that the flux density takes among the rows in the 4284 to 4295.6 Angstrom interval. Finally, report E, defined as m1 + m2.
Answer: 16.2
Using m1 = 7.75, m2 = 8.42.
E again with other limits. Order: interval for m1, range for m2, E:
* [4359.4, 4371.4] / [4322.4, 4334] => 15.7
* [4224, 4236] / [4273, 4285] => 16.0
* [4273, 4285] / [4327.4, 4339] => 14.3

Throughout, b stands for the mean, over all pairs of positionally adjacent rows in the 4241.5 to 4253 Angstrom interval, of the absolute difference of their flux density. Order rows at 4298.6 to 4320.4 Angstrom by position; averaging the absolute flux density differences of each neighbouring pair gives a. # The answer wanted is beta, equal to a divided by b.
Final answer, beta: 0.6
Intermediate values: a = 1.3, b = 2.28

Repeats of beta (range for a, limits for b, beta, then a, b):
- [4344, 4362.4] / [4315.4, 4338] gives 1.1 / 1.5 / 1.36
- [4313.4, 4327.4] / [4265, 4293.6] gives 0.7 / 1.1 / 1.50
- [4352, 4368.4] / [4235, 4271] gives 0.7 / 1.2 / 1.75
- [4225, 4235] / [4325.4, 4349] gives 0.4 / 0.7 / 1.64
